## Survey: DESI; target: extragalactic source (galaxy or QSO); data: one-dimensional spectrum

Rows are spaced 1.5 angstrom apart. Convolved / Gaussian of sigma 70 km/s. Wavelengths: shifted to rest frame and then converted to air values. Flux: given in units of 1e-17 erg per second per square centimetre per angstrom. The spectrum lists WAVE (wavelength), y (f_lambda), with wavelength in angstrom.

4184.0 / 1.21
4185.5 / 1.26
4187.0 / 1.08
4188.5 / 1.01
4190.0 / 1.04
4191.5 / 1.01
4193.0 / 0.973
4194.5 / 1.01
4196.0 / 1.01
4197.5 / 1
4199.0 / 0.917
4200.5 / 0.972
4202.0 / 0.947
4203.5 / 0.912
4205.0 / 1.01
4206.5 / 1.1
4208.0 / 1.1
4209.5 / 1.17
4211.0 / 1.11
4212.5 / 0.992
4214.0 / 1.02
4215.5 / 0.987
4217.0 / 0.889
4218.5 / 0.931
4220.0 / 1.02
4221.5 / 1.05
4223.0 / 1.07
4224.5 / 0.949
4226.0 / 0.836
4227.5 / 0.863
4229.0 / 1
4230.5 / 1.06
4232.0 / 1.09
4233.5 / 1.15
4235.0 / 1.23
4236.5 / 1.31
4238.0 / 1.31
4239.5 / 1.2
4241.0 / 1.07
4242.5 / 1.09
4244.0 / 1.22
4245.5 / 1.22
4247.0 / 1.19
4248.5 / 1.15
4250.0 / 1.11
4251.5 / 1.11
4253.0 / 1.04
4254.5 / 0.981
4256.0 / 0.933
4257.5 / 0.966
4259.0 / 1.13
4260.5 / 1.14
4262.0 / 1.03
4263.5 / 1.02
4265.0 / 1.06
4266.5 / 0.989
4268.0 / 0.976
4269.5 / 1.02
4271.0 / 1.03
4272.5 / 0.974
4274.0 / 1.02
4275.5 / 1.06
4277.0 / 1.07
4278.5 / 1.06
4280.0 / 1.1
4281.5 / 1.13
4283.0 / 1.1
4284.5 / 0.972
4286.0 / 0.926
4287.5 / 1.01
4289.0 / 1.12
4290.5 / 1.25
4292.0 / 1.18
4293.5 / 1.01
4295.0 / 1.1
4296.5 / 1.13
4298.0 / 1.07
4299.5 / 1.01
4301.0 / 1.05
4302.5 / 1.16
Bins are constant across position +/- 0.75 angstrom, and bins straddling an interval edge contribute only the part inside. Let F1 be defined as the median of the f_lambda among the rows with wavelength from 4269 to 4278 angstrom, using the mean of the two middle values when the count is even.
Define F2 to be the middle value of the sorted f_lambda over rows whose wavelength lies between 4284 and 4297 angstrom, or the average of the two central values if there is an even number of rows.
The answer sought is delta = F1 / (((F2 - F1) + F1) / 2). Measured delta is 1.86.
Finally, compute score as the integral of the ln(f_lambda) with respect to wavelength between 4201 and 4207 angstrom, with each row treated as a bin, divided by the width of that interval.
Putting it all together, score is -0.02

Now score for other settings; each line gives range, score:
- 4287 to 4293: 0.13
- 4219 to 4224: 0.03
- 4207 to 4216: 0.06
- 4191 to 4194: -0.01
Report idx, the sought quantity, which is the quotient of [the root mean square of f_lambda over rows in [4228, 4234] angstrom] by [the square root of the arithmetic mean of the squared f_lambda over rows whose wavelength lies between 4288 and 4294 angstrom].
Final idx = 0.94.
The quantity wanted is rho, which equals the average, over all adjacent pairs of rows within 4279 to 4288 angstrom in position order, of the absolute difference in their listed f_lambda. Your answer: 0.064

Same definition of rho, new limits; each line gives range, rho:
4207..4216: 0.062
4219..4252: 0.060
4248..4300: 0.058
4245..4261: 0.049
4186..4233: 0.056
